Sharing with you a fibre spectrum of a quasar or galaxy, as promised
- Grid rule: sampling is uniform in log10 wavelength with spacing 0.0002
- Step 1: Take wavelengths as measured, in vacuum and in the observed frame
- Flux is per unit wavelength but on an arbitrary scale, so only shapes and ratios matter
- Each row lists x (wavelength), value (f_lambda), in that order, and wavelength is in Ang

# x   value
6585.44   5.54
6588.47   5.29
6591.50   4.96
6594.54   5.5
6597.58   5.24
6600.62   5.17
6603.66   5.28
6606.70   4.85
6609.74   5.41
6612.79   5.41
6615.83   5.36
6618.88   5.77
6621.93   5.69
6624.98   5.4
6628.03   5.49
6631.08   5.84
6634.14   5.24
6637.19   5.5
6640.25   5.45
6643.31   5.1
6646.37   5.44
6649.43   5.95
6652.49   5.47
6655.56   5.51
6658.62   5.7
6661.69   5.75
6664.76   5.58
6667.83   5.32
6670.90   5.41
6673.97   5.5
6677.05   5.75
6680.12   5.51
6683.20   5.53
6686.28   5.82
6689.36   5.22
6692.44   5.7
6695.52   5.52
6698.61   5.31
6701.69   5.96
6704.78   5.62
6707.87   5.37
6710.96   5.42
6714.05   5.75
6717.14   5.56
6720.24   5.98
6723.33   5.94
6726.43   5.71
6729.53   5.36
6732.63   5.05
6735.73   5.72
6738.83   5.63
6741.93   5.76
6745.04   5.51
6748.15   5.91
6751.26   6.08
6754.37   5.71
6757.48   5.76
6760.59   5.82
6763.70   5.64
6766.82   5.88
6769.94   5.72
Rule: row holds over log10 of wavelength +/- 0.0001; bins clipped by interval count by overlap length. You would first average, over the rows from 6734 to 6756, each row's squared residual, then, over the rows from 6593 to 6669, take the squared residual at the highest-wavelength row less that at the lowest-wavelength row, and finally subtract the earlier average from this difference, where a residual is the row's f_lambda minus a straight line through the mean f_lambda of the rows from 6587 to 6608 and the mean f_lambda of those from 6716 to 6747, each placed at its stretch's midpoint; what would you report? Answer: -0.13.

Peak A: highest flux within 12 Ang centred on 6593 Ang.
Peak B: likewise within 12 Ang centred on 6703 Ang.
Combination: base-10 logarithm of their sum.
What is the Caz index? 1.059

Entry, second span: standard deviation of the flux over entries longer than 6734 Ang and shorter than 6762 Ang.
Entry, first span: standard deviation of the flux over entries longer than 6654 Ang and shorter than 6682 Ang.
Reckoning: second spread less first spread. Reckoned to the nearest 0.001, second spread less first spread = 0.012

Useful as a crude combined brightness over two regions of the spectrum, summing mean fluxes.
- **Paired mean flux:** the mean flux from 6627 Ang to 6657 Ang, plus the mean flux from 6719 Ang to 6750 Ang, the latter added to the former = 11.2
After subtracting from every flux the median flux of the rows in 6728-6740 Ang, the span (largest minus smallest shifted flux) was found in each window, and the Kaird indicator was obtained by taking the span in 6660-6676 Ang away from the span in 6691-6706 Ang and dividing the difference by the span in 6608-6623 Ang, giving 0.54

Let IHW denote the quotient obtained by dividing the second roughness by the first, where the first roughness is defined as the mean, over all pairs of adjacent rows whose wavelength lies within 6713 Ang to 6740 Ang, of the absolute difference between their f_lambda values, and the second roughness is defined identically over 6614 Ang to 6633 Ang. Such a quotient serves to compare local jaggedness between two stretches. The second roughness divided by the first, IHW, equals 0.8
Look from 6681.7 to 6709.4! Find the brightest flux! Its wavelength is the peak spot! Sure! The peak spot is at 6701.69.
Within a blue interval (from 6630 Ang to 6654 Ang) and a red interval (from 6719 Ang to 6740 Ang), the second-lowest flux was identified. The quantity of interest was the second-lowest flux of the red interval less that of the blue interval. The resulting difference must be 0.12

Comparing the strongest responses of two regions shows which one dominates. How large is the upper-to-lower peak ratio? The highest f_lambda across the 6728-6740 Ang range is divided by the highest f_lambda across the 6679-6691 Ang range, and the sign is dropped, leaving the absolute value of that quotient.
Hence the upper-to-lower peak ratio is 0.98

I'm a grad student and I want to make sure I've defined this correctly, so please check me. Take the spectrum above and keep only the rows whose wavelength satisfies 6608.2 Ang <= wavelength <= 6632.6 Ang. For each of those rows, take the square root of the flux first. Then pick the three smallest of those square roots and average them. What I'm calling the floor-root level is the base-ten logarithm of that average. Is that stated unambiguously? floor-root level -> 0.366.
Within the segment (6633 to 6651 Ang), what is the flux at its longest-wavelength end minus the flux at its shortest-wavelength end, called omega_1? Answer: 0.71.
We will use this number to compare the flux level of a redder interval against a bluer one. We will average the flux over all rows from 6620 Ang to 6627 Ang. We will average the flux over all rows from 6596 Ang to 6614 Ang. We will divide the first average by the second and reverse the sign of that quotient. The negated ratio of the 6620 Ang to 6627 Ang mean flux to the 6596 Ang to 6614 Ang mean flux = -1.06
